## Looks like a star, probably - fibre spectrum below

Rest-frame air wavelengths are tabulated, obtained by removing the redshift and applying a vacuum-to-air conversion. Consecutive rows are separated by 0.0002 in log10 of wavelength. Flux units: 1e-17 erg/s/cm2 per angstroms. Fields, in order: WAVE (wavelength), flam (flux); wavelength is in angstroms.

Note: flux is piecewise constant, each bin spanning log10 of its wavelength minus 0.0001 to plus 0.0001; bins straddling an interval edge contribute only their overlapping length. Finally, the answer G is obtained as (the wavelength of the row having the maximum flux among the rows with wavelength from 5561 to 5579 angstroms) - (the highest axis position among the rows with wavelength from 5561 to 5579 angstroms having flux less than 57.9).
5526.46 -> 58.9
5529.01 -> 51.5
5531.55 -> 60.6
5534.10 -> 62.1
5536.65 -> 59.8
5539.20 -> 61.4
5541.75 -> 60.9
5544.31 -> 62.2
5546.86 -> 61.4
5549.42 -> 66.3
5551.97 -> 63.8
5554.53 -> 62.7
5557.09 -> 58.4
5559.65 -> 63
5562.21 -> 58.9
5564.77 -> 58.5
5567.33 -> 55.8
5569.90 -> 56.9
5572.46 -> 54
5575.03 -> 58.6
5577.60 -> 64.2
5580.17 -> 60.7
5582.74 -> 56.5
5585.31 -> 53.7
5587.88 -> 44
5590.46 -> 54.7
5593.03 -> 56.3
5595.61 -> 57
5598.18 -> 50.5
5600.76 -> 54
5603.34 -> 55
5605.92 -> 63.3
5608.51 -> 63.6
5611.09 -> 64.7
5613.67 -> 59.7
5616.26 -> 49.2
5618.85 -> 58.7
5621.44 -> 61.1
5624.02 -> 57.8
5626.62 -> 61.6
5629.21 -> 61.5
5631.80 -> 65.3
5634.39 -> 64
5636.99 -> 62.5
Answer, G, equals 5.1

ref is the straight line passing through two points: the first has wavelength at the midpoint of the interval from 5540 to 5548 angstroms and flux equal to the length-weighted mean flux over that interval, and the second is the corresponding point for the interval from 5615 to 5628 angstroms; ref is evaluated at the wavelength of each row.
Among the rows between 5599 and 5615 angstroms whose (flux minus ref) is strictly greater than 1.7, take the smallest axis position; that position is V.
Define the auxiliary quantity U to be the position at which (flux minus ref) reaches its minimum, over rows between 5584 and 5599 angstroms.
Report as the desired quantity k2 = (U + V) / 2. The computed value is 5596.9 angstroms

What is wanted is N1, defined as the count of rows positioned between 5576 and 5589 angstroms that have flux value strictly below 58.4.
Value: 3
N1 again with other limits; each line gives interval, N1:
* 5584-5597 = 5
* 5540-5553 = 0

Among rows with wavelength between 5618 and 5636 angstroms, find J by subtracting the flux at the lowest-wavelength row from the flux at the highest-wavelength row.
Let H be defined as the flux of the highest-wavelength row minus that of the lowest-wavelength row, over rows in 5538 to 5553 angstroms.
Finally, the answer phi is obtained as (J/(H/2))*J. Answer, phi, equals 23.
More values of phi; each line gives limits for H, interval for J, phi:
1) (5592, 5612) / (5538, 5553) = 1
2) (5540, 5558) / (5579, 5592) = -29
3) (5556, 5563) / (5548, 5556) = 52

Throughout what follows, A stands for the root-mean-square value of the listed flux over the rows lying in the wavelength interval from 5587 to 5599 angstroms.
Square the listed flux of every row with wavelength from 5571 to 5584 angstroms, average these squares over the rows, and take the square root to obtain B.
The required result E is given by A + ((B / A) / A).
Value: 52.7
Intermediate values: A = 52.7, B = 58.9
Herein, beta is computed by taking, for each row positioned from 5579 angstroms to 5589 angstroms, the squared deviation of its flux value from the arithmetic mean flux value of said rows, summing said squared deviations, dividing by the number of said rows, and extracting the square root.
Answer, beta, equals 6.1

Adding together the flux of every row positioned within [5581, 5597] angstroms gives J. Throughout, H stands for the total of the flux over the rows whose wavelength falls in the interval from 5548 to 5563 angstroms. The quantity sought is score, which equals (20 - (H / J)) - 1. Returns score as 17.8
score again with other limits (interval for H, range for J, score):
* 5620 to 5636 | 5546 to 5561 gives 18.0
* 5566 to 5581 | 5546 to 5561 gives 18.1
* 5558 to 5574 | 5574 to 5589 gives 18.0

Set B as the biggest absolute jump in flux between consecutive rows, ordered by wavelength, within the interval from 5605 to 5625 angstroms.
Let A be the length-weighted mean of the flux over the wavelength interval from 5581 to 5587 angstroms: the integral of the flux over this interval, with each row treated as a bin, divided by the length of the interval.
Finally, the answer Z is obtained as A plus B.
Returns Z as 65.3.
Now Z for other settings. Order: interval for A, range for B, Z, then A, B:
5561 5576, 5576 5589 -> 66.8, 57.1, 9.7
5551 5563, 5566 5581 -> 67.0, 61.4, 5.6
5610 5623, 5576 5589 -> 68.3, 58.6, 9.7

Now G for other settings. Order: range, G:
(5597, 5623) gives -5.2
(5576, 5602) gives -23.2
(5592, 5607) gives 2.6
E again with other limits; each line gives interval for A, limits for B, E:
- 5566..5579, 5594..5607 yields 58.0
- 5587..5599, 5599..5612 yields 52.7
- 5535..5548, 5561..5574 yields 61.2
